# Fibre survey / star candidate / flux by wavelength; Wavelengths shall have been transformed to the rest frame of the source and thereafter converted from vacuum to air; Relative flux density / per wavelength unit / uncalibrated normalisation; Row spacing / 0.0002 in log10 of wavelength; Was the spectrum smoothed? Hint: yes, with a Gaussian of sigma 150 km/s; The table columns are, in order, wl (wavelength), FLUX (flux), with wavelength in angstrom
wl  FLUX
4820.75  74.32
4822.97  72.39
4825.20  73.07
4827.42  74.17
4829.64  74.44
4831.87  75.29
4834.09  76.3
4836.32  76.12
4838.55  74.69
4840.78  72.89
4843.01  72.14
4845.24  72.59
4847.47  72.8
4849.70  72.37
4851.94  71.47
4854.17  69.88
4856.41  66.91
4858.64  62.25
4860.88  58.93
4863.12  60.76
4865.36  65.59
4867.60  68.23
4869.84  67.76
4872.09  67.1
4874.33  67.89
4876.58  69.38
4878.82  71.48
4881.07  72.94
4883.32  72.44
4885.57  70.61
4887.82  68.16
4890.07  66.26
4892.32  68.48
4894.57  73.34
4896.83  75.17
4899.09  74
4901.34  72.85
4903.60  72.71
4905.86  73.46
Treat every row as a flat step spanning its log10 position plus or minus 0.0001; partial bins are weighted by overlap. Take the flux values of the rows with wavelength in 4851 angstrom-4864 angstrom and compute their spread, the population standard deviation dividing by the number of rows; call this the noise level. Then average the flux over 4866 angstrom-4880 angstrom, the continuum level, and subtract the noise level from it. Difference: 64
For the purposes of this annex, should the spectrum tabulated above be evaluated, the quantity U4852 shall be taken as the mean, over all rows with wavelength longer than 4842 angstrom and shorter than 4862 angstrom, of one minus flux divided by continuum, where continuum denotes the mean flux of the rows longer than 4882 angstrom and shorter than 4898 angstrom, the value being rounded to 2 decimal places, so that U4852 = 0.03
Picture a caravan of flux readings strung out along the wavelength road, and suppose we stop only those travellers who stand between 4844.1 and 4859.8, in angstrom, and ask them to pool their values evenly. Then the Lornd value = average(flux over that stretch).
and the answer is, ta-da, 70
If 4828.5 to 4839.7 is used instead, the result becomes 75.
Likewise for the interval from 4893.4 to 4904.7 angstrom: 74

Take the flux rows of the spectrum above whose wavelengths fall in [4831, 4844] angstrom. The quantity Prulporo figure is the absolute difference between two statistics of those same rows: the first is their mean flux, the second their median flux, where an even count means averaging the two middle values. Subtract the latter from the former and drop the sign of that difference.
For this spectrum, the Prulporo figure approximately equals 0.42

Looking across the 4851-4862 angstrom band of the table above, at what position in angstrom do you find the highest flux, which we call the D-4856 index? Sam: 4851.94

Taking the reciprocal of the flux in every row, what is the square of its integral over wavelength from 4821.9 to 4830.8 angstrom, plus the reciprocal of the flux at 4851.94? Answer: 0.0286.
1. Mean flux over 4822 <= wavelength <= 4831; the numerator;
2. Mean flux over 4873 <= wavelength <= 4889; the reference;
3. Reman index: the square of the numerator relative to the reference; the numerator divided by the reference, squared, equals 1.09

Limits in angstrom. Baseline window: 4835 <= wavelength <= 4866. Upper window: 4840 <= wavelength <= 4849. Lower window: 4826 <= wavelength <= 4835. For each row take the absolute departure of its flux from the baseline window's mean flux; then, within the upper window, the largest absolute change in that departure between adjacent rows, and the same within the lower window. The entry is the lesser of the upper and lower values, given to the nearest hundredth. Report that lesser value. 0.75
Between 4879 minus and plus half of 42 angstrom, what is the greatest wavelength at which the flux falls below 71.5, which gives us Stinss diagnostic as 4892.32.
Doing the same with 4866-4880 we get 4878.82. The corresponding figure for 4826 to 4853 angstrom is 4851.94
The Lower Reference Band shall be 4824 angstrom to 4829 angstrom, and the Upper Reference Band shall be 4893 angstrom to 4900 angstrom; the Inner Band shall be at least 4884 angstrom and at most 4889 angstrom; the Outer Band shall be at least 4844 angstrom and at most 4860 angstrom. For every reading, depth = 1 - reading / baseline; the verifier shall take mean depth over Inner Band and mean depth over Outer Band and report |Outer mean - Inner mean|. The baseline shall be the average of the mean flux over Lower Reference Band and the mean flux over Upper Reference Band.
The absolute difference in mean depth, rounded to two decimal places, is 0.00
